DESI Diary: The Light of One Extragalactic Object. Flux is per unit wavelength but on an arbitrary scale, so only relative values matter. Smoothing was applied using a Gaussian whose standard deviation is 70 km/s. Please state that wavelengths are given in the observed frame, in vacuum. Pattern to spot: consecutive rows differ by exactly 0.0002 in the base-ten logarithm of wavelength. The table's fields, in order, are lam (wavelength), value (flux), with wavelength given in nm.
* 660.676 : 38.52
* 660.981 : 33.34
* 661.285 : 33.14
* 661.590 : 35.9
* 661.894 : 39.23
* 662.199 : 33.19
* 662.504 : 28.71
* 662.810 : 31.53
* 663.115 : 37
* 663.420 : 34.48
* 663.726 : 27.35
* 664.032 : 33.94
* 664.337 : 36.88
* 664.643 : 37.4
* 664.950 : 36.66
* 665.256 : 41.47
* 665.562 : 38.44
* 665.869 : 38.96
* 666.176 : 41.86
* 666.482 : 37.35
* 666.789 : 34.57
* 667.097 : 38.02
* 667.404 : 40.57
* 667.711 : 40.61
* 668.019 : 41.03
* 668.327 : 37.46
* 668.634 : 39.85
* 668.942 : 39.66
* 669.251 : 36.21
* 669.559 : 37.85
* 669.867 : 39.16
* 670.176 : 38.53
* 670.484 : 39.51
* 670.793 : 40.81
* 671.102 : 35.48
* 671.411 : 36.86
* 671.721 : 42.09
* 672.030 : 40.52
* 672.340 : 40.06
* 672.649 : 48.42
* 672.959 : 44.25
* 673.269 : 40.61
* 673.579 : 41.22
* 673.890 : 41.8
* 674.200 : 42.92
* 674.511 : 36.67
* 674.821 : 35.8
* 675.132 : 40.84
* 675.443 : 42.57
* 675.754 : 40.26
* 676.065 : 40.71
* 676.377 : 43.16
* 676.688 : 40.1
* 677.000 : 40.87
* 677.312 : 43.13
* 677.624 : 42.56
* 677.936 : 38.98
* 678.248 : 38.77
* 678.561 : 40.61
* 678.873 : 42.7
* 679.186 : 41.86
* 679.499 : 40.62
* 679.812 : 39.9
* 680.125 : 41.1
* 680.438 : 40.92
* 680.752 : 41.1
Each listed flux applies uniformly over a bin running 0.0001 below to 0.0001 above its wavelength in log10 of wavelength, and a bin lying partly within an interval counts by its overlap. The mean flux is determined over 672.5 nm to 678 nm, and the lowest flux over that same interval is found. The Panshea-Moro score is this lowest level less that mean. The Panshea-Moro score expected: -5.6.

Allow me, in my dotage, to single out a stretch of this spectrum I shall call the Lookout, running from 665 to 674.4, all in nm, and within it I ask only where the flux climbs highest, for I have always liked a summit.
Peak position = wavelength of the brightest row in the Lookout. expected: 672.649 nm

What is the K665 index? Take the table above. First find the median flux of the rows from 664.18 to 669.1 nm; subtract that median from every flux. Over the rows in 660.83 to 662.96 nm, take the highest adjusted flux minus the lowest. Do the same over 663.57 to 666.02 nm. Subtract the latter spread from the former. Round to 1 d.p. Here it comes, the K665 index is -3.6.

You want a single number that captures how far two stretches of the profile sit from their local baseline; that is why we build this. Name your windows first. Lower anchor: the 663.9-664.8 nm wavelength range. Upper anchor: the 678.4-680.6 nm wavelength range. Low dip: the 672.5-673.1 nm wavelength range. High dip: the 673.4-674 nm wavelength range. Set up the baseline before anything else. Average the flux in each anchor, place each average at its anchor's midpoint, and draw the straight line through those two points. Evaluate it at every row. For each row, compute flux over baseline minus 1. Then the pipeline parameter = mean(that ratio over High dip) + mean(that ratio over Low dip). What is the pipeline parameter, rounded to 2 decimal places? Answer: 0.25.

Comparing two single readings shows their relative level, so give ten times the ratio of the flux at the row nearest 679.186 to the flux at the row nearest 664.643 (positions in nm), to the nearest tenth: 11.2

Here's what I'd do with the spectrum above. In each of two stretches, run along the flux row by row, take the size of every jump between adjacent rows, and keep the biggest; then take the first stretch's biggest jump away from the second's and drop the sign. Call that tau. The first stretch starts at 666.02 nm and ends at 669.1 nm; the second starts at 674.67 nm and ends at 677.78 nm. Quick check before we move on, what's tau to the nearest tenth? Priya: 0.5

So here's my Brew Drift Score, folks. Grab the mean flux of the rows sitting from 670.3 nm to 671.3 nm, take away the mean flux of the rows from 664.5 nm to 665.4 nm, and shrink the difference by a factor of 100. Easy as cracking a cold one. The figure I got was 0.001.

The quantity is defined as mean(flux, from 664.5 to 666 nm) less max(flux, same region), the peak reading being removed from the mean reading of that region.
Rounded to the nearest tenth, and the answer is -2.9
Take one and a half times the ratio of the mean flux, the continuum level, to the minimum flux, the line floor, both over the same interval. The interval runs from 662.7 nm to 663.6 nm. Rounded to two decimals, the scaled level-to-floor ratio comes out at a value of 1.63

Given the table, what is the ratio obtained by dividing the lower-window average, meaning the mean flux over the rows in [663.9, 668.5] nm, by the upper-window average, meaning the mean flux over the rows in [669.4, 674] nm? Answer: 0.95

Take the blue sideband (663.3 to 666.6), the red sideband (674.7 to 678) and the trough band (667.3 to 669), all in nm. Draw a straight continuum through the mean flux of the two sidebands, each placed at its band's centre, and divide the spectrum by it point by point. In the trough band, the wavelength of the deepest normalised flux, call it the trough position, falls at 668.327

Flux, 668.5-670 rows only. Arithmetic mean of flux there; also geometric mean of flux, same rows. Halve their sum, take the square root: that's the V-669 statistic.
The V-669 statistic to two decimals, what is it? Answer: 6.21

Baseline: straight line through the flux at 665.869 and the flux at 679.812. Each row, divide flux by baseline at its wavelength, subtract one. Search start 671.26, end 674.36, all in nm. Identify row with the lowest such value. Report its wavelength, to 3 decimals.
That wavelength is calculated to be 671.411 nm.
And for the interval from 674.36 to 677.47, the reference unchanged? 674.821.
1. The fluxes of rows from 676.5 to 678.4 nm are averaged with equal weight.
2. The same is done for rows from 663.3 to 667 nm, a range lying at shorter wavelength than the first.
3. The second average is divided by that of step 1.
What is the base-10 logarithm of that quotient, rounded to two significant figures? -0.046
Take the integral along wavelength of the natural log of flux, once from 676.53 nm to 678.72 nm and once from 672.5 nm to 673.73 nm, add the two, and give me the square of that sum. 163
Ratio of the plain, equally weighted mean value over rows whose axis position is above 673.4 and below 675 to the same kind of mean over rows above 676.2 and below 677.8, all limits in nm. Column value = 0.95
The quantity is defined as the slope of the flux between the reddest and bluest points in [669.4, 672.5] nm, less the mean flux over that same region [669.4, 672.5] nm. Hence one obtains -38.3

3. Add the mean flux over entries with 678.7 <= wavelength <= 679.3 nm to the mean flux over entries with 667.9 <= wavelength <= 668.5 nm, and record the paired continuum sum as 81.5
